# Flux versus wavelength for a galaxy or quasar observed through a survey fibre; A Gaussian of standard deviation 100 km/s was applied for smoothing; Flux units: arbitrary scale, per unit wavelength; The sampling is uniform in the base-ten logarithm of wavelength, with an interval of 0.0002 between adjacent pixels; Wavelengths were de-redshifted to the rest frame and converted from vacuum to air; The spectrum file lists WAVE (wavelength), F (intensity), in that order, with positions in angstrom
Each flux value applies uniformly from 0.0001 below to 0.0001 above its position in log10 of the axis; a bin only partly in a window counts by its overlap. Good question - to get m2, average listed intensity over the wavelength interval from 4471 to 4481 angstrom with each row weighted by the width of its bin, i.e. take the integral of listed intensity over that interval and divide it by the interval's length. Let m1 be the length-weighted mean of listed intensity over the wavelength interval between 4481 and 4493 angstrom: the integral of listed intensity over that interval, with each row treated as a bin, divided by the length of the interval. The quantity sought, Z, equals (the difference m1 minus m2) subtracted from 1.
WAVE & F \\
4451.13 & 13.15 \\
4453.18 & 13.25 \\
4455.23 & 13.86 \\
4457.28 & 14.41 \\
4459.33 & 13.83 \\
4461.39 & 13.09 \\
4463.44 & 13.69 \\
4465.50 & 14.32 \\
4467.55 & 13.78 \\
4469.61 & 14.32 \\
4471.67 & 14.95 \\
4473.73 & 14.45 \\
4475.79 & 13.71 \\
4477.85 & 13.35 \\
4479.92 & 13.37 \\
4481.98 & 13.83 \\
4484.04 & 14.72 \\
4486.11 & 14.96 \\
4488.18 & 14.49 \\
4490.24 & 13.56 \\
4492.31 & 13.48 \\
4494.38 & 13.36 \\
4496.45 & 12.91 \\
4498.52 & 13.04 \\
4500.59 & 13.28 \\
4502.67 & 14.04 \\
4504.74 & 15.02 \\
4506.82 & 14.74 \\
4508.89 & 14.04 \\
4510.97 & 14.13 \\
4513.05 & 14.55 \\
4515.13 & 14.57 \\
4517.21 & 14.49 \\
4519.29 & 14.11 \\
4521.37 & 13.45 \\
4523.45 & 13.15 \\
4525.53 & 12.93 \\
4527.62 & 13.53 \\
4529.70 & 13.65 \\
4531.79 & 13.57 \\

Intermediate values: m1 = 14.2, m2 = 13.9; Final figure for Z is 0.7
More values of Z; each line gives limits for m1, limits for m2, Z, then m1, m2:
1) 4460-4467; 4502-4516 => 1.7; 13.7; 14.4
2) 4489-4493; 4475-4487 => 1.4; 13.6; 14.0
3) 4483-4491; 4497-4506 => 0.3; 14.5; 13.8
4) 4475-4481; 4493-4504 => 0.9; 13.5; 13.4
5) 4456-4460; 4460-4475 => 0.9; 14.1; 14.1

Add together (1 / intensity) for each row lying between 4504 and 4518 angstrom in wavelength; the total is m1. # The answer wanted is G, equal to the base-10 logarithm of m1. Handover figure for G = -0.32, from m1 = 0.48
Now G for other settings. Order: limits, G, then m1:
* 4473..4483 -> -0.44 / 0.36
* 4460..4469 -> -0.53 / 0.29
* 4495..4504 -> -0.52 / 0.30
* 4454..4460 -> -0.67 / 0.21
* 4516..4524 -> -0.54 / 0.29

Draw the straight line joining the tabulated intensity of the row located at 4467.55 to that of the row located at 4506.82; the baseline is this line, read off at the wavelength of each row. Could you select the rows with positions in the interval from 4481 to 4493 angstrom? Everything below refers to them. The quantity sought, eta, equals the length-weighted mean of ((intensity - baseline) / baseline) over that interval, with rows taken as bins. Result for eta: 0.00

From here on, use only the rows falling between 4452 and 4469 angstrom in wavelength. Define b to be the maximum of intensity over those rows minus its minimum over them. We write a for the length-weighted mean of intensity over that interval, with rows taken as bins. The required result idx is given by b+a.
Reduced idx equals 15.1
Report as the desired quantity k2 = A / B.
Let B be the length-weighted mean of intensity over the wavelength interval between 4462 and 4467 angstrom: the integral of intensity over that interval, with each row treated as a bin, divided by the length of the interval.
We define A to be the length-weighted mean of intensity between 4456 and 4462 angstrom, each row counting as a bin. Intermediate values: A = 13.8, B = 13.9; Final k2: 0.99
